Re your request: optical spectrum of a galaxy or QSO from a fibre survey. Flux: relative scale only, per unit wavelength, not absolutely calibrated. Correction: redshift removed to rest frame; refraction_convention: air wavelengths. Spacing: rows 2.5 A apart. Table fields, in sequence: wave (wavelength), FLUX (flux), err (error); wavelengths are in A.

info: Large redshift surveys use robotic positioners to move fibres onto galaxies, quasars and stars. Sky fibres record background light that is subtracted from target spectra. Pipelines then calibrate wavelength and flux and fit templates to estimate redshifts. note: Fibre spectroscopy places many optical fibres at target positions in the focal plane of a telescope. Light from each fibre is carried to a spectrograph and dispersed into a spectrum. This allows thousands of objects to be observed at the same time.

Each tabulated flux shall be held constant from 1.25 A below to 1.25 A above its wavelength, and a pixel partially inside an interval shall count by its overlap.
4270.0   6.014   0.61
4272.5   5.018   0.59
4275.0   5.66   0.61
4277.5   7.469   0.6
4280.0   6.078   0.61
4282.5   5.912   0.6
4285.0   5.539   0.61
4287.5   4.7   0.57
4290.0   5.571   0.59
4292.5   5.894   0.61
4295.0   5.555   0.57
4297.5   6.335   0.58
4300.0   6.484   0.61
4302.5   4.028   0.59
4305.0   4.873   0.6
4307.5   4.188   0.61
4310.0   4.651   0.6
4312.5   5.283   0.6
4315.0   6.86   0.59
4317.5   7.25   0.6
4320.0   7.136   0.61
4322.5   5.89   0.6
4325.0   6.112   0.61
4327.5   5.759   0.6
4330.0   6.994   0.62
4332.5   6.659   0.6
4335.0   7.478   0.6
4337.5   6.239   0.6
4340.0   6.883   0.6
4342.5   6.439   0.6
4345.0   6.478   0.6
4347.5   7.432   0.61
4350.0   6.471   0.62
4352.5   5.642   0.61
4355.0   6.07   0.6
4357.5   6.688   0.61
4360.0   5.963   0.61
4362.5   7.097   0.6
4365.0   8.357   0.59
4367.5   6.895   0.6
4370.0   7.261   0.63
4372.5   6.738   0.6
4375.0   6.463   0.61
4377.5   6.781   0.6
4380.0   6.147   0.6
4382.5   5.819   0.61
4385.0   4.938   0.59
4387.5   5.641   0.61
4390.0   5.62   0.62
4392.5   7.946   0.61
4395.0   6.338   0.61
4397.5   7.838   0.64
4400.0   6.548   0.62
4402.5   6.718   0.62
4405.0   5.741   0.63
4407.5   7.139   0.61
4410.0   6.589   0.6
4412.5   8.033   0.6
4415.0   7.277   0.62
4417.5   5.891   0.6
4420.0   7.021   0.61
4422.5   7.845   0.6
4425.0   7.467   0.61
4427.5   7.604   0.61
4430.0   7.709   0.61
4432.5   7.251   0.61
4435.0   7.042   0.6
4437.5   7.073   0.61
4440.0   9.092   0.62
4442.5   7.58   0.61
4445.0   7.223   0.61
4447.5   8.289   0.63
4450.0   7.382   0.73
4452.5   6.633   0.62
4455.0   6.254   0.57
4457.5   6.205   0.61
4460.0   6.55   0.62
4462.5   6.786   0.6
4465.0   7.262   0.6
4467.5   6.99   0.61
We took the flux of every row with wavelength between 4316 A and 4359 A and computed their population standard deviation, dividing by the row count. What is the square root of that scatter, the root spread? 0.74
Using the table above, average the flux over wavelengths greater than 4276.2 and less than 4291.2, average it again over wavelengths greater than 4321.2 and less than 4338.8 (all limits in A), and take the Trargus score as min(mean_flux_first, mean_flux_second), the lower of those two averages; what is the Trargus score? 5.88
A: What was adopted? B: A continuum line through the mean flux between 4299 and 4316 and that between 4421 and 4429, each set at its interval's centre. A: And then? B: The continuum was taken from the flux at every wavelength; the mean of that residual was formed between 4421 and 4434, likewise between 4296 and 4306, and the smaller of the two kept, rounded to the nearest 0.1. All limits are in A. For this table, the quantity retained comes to -0.1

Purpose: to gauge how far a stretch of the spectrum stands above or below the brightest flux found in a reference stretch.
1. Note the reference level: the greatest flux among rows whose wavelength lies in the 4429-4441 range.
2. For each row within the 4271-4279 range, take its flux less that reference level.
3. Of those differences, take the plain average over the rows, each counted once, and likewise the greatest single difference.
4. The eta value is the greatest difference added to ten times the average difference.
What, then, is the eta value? -32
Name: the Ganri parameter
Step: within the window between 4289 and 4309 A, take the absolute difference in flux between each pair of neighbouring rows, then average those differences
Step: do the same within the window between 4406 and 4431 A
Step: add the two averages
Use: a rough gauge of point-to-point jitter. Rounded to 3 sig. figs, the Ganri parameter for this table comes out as 1.54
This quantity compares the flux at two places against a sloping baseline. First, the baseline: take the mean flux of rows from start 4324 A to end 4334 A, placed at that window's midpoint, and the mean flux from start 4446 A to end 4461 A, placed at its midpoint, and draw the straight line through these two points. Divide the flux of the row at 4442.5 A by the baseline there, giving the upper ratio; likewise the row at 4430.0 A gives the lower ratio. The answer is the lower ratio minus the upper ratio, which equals 0.027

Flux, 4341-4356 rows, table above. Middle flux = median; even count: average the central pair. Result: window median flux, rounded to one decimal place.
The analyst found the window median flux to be 6.5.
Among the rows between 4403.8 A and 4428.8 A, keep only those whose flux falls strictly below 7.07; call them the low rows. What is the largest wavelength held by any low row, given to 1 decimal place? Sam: 4420.0 A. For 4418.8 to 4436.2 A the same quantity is 4435.0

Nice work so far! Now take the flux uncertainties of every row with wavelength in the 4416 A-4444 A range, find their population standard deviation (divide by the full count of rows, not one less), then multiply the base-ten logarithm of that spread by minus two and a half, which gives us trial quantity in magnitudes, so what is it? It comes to 5.60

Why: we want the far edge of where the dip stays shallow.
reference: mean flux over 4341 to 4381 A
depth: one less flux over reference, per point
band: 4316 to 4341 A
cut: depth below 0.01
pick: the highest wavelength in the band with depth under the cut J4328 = 4340.0 A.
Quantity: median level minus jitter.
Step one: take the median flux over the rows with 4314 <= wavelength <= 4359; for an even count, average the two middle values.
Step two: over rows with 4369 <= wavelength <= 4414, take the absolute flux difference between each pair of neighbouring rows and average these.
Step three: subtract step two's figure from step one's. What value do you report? 5.69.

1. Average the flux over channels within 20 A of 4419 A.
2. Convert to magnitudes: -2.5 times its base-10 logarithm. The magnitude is -2.12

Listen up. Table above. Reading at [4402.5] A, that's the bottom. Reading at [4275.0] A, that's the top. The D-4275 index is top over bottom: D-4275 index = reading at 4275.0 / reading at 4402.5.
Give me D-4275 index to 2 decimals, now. 0.84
